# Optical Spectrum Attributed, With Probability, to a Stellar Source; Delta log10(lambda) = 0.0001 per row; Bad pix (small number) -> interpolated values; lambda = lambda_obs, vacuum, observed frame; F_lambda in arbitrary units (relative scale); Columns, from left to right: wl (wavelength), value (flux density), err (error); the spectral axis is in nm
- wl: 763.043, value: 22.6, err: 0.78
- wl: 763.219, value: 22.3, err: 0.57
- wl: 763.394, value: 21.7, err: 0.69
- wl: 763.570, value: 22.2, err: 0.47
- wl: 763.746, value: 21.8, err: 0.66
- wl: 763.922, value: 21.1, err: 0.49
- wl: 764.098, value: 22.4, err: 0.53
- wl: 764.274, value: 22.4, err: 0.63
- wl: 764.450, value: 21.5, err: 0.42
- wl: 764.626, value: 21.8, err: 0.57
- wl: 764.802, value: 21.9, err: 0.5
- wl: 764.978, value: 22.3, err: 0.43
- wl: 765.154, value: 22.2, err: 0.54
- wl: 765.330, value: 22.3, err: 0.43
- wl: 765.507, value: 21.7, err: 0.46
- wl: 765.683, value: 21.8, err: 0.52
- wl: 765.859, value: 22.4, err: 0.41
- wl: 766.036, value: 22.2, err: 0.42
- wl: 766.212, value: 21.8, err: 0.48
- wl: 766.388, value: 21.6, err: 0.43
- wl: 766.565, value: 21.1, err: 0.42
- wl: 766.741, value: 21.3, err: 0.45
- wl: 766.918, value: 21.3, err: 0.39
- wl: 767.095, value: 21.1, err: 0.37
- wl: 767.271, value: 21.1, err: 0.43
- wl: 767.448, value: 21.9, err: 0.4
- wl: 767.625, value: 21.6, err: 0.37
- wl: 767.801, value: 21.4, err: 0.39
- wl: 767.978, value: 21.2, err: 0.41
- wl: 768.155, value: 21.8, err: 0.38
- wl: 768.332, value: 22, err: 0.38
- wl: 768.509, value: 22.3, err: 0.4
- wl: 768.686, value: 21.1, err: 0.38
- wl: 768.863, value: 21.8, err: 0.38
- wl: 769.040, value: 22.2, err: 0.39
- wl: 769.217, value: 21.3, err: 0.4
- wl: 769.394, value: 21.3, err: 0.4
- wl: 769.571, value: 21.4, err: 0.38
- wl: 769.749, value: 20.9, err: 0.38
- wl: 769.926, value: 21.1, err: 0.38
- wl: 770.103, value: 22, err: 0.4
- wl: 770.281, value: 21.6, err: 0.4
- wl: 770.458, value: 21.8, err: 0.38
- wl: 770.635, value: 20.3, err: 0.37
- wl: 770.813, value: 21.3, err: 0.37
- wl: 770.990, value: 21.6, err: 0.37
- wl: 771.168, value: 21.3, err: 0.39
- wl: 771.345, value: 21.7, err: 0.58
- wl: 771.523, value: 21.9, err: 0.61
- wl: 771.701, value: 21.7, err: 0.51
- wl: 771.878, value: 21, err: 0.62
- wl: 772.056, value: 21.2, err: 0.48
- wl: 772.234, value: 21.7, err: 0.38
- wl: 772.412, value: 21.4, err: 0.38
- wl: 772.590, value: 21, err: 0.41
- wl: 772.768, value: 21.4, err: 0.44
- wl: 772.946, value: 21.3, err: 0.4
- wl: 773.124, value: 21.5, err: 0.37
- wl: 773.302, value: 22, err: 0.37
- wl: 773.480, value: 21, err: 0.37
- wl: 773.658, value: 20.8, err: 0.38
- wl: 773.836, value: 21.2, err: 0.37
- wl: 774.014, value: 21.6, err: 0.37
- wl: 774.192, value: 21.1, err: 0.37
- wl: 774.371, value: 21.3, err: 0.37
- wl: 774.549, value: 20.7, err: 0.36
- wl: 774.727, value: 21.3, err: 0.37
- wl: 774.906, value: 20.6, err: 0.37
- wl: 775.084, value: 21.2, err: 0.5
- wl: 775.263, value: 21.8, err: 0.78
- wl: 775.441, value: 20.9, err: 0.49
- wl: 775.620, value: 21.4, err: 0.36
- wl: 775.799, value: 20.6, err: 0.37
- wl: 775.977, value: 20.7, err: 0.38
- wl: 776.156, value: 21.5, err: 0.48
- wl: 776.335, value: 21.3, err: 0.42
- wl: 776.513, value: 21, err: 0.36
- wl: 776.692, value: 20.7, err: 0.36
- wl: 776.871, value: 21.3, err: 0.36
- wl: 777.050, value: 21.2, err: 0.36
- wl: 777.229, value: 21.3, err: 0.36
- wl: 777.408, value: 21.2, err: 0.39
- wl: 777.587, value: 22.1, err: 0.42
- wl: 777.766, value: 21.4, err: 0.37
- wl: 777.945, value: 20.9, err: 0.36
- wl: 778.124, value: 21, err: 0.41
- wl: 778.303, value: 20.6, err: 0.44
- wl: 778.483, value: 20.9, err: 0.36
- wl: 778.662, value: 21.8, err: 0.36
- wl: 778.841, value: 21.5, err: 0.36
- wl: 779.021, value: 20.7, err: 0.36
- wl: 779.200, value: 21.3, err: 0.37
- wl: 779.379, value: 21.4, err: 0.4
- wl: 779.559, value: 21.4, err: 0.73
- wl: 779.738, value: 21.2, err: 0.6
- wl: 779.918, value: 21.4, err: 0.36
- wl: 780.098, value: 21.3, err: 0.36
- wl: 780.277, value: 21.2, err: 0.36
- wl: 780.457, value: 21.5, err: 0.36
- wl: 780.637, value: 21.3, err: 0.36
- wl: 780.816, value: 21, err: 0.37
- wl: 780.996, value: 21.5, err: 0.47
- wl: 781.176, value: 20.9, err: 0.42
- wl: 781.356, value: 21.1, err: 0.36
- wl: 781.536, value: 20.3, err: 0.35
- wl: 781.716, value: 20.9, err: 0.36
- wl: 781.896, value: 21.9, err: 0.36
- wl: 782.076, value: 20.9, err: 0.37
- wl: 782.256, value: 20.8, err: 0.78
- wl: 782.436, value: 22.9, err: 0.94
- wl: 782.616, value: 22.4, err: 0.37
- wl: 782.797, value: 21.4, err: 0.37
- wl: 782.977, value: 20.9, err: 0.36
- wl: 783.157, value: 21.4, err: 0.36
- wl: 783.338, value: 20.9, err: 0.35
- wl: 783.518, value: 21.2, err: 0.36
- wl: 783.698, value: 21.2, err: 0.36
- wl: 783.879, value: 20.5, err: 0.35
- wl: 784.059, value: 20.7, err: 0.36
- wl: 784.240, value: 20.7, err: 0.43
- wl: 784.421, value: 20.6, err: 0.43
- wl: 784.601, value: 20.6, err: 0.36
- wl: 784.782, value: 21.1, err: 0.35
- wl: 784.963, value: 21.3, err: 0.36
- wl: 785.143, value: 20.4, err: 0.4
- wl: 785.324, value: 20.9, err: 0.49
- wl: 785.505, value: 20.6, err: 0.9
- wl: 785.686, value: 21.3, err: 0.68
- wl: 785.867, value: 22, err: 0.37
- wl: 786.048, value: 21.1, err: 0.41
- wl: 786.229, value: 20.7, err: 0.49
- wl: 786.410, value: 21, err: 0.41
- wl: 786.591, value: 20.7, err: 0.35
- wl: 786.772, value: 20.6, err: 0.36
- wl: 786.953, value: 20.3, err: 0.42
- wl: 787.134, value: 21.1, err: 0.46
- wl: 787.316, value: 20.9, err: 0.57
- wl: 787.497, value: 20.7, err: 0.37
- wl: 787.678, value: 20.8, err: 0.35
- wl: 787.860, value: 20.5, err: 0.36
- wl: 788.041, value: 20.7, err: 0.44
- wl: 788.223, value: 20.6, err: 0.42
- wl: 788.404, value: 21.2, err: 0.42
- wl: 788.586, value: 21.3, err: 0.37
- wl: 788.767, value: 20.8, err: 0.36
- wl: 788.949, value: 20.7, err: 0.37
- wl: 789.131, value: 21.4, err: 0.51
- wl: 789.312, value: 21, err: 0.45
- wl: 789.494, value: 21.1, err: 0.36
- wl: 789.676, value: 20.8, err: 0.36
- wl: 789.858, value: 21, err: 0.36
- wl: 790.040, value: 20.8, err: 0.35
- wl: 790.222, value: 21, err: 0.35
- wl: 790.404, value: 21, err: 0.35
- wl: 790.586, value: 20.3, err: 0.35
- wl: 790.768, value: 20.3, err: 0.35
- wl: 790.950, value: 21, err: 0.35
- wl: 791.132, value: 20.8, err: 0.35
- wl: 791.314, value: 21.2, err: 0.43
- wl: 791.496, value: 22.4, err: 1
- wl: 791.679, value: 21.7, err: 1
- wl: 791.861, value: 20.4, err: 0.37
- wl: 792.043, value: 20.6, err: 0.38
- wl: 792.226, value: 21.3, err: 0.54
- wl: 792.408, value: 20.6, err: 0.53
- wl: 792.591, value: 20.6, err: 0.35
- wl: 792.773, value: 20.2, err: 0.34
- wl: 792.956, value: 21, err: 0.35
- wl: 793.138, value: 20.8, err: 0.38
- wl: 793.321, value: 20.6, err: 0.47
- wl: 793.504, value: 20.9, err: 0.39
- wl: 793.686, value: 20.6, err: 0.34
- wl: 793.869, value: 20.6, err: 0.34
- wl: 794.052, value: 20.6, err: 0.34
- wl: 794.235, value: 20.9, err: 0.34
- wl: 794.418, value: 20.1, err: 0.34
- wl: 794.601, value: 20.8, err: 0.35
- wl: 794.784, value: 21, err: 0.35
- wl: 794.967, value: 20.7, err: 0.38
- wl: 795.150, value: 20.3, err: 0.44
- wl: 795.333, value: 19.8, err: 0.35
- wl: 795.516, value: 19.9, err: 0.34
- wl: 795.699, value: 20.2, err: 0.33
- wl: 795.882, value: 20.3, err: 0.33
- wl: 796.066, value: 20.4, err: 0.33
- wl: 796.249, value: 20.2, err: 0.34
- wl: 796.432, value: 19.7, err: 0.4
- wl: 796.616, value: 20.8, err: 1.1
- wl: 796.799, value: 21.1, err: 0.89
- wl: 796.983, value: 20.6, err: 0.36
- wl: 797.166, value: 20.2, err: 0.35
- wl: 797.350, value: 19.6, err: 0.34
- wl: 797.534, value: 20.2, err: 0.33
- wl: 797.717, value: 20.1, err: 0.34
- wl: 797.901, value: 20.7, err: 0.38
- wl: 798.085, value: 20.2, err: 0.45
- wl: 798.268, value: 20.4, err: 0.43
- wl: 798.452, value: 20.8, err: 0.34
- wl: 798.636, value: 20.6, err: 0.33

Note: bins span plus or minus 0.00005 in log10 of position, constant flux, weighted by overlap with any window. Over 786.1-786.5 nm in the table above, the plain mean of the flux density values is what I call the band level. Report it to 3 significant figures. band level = 20.9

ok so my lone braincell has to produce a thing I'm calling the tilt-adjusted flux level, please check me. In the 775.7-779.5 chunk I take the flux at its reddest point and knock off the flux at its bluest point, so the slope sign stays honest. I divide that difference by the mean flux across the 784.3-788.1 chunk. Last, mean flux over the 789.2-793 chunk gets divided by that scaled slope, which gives 545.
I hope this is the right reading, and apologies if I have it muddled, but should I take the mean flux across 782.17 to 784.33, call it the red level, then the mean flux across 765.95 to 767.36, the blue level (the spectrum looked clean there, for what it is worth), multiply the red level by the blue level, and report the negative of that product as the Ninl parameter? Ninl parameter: -456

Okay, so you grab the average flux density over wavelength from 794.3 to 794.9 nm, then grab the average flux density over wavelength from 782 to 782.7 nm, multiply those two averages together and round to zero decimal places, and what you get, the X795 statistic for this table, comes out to 449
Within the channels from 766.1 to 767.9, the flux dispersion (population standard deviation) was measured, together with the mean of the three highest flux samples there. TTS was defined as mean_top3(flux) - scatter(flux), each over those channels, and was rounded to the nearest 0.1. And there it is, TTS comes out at 21.5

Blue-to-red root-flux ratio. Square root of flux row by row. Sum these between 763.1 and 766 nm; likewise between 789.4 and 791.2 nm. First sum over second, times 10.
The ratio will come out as 16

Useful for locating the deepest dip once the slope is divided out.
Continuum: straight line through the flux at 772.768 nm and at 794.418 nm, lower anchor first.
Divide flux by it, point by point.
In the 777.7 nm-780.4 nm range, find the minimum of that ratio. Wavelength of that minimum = 778.303 nm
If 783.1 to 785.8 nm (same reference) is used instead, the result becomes 785.143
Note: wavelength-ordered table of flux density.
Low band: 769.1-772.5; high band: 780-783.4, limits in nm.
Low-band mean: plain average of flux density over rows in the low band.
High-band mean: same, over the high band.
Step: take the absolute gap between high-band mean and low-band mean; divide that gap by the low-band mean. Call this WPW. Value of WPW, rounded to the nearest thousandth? 0.005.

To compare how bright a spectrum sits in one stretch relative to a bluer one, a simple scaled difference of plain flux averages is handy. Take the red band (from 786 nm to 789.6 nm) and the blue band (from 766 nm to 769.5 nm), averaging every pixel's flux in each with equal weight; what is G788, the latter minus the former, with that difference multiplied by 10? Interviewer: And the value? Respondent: 7.1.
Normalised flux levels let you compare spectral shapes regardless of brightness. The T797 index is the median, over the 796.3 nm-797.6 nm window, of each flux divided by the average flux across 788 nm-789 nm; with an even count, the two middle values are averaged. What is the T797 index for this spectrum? 0.97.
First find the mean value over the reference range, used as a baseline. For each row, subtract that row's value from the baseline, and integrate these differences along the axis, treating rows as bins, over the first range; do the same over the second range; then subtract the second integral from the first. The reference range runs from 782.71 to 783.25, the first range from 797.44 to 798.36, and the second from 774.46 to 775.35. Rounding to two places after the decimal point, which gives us 0.74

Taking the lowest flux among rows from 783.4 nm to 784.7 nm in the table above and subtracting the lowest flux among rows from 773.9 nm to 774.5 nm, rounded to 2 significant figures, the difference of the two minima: -0.60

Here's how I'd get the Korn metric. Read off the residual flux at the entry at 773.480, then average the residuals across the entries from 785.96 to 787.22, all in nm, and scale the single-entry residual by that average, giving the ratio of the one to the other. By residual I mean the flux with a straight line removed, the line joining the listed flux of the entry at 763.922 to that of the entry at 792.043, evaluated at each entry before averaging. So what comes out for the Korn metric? 0.8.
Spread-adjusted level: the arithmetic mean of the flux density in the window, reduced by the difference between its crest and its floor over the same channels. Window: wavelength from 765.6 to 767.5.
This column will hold 20.3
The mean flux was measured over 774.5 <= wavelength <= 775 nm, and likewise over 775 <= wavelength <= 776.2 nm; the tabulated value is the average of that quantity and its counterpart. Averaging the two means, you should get 21.0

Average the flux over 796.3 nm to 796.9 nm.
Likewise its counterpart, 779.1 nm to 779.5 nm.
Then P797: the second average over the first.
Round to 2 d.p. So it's 1.04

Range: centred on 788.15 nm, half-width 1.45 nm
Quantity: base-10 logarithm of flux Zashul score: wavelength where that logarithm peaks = 789.131 nm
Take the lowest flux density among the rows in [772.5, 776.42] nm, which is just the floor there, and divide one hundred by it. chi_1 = 4.85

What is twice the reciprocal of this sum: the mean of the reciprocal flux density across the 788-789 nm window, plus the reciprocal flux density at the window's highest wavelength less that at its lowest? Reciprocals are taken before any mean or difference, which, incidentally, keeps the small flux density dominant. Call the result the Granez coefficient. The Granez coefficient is 41.8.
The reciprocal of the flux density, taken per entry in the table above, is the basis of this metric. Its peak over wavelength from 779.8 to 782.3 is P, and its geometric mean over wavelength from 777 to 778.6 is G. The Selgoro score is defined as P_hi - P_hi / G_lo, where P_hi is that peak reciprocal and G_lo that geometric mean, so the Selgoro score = -0.99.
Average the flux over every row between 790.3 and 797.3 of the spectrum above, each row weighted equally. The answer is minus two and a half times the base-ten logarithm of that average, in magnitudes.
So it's -3.29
